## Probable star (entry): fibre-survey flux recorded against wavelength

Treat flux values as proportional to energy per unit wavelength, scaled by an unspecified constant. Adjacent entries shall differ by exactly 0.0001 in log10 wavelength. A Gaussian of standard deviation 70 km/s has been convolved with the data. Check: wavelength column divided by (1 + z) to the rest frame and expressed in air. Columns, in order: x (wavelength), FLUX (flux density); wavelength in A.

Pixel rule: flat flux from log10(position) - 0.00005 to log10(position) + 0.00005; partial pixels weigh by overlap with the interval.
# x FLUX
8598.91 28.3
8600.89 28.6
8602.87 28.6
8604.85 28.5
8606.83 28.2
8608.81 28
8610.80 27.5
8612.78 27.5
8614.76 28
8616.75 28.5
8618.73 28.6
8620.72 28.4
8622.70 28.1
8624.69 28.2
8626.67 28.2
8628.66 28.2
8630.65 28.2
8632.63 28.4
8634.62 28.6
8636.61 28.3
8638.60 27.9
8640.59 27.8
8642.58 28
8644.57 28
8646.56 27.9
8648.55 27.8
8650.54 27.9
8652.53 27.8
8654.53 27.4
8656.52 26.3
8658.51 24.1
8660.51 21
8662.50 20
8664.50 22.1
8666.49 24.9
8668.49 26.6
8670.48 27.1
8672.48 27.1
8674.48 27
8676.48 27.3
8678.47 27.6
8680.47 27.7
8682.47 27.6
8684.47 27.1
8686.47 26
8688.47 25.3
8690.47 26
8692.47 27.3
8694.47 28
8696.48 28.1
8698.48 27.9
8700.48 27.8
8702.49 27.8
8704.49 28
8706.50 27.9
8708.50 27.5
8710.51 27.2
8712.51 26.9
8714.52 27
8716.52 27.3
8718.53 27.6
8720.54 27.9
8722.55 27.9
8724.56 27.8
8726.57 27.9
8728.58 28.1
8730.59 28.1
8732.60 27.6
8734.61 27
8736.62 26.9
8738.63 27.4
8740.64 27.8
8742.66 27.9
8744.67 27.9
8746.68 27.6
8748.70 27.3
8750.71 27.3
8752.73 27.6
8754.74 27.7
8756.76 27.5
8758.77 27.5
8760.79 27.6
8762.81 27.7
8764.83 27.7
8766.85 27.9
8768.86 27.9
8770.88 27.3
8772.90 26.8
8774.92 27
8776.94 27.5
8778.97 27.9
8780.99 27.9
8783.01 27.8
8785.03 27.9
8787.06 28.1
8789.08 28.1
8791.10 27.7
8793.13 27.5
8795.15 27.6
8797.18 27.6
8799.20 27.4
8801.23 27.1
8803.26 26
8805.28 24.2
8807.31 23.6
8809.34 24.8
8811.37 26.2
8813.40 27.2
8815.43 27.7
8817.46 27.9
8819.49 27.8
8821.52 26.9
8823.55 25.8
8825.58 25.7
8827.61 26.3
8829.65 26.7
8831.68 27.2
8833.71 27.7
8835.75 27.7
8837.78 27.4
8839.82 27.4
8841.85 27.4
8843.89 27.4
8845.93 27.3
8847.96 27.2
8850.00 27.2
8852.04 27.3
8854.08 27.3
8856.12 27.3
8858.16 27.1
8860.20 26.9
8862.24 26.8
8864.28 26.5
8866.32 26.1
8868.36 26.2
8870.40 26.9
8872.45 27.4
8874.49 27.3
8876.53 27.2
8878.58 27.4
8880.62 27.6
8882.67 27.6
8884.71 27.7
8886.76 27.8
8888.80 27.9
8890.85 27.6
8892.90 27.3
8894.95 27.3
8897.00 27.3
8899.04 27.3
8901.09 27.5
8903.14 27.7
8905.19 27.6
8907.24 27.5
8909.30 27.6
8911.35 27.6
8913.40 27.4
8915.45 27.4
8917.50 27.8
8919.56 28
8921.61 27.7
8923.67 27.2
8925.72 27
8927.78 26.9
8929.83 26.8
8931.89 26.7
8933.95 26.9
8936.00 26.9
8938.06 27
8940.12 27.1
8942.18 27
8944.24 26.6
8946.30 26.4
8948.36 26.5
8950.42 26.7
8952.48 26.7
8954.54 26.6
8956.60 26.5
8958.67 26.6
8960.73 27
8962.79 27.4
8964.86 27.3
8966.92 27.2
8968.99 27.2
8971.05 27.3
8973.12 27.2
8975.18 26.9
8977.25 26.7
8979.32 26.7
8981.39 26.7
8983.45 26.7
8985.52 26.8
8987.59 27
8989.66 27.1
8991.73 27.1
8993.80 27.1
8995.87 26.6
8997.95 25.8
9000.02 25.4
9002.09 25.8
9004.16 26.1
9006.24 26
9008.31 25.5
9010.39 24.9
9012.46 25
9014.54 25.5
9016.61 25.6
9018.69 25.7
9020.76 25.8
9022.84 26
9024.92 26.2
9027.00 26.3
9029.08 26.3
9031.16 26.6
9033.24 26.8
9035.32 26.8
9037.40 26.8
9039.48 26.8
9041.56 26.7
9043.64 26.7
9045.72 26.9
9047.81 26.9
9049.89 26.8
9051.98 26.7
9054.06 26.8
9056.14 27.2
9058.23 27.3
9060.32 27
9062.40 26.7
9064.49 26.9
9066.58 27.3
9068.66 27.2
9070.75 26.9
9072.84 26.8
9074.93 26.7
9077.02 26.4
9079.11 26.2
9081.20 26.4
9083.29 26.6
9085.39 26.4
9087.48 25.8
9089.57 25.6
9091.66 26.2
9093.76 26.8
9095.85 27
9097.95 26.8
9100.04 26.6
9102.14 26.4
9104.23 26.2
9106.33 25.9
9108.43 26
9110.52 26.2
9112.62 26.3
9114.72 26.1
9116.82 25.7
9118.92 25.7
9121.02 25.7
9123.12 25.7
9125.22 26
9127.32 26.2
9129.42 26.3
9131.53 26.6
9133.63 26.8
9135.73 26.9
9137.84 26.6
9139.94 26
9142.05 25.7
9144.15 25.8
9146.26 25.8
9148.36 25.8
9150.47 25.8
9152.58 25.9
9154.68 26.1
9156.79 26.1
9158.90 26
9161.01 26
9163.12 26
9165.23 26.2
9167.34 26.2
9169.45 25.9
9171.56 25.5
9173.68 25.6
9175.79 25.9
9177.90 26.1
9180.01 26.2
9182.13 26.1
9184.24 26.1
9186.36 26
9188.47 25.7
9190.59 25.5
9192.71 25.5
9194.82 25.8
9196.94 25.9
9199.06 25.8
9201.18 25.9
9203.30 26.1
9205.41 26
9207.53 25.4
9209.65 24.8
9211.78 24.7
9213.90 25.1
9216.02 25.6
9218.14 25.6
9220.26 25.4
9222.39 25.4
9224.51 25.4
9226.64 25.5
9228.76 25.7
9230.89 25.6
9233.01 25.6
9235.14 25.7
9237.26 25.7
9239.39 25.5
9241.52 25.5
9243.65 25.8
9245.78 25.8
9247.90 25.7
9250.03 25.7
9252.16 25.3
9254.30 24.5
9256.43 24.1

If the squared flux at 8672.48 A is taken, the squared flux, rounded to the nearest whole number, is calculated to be 734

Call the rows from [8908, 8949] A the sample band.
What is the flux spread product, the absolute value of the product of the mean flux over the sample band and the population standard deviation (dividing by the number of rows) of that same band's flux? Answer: 12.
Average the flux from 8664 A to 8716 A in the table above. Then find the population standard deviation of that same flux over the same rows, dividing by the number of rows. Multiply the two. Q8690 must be 34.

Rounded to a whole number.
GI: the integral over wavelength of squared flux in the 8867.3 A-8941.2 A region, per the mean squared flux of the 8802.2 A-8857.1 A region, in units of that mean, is 77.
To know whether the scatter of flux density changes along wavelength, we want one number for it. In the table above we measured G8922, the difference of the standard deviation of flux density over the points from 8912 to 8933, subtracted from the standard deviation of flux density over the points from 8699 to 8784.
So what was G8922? -0.1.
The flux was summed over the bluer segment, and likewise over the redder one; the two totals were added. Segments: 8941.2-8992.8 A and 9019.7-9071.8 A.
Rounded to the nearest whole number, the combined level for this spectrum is 1340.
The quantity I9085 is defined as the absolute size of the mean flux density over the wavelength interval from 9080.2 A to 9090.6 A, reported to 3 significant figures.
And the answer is 26.2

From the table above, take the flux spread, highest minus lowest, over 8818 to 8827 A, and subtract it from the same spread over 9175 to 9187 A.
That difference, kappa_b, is -1.8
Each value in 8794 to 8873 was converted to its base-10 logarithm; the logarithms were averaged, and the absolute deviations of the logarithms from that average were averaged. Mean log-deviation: 0.0117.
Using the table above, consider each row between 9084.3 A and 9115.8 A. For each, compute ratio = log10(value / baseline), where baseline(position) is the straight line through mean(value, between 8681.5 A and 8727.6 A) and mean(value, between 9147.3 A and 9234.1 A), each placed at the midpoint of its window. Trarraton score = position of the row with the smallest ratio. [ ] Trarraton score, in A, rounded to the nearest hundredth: 9089.57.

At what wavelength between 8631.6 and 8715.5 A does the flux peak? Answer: 8634.62 A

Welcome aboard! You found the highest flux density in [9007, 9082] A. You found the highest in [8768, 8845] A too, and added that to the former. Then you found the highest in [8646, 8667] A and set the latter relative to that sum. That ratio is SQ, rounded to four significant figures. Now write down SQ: 0.5036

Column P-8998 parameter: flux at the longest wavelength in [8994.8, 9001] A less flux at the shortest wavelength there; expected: -1.2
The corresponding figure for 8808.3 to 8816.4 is 2.9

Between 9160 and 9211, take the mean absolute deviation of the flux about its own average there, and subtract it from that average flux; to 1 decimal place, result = 25.6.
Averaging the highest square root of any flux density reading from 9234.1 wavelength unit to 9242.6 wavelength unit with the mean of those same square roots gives 5.06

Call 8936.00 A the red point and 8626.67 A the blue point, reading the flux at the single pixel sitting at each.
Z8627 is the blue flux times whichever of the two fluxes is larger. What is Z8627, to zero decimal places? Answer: 795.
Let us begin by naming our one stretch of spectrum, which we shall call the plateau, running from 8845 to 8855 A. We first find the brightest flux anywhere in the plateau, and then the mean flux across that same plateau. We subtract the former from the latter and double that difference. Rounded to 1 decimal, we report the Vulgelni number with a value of -0.1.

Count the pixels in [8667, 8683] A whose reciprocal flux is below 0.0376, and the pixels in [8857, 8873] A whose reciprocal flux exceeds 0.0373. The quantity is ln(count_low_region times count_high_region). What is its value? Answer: 3.5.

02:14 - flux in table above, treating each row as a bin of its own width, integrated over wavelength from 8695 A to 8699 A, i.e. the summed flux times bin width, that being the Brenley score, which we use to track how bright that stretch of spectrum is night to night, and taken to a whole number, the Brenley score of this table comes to 112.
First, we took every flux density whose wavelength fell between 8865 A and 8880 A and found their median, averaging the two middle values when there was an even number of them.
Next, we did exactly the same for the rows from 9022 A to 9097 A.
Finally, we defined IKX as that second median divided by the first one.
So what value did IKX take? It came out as 0.98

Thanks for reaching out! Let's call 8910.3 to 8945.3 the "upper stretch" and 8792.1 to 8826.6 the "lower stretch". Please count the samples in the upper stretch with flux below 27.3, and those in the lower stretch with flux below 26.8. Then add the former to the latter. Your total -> 18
